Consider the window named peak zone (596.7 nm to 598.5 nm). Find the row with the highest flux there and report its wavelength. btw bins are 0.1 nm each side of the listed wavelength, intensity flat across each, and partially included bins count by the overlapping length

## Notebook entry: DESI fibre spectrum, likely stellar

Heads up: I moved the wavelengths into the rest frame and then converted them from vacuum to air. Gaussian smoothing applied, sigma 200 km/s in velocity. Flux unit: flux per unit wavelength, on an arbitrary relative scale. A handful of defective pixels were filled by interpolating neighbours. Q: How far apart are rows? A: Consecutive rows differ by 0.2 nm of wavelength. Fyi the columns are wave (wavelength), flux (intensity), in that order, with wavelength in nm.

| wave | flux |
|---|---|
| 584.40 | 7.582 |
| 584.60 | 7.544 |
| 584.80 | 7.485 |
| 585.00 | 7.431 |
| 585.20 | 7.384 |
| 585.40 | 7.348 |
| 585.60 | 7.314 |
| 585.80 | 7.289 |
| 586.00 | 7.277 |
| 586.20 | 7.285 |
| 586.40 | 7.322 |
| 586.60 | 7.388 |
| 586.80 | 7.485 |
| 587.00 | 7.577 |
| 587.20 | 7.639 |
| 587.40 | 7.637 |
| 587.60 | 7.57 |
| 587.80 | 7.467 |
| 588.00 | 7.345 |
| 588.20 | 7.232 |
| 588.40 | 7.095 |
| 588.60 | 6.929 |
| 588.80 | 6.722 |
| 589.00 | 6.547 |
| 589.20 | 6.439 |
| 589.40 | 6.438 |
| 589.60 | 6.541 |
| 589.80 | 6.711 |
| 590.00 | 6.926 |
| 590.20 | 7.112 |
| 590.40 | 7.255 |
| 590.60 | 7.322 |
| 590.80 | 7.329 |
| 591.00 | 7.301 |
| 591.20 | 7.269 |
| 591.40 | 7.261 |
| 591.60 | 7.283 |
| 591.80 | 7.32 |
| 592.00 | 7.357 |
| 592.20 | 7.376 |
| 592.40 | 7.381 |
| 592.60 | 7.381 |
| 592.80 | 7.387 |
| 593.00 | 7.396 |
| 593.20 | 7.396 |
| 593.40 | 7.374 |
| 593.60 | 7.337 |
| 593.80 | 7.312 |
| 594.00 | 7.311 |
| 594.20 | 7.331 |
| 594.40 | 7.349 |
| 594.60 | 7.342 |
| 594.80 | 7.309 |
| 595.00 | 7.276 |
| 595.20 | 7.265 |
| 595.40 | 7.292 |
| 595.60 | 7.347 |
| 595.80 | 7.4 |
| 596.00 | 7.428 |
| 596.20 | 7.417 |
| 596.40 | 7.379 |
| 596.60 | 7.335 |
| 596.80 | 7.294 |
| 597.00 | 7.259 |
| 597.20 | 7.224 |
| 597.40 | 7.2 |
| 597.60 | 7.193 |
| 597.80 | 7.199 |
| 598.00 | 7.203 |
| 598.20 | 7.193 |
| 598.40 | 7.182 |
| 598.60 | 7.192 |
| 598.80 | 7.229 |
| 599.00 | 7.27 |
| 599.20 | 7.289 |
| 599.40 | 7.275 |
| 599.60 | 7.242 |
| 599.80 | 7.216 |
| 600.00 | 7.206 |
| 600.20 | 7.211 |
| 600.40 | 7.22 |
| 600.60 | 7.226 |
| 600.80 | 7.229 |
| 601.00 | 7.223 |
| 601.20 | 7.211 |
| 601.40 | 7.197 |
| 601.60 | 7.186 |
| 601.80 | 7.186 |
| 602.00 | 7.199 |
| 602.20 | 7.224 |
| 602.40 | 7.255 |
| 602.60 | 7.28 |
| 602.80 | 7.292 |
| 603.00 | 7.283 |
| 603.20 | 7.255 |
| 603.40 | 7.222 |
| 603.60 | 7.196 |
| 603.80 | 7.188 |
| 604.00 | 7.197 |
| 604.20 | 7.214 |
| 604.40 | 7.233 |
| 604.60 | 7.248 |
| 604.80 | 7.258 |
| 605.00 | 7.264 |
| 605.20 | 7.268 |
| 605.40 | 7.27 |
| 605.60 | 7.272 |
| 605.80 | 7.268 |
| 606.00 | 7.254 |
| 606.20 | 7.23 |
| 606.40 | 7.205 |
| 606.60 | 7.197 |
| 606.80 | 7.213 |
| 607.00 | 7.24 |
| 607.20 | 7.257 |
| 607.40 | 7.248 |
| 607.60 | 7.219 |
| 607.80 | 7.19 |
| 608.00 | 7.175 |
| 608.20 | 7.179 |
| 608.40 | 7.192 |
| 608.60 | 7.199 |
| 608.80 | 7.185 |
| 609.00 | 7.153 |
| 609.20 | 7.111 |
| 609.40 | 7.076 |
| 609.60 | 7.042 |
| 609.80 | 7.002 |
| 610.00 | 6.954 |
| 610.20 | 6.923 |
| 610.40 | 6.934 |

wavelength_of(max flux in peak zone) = 596.80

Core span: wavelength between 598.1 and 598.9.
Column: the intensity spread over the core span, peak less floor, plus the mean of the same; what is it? 7.25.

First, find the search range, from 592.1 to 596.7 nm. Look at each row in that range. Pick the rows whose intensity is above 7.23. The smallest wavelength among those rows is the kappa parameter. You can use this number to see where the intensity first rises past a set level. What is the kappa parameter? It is 592.20 nm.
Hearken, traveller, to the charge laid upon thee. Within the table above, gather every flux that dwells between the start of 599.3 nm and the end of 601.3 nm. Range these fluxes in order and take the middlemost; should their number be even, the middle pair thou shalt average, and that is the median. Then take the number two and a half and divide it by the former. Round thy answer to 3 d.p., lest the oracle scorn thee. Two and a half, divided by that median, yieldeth 0.346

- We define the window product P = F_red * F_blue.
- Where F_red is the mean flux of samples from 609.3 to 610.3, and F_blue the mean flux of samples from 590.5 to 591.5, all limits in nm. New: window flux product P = 51.1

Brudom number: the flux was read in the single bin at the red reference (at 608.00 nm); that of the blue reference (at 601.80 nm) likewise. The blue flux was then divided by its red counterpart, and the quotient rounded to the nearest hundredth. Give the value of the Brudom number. 1.00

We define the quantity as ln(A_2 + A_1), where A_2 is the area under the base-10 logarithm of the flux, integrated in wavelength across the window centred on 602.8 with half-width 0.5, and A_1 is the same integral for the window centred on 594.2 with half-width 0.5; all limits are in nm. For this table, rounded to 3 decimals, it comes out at 0.546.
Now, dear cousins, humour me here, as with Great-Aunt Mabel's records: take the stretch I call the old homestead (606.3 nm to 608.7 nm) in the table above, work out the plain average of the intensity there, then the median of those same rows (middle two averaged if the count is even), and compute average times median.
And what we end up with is 51.9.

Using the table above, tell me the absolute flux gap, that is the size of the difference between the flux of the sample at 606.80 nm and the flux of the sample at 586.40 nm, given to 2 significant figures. 0.11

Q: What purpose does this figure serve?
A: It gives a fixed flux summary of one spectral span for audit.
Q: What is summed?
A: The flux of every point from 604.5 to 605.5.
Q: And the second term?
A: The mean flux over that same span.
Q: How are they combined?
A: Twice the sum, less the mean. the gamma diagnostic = 65.35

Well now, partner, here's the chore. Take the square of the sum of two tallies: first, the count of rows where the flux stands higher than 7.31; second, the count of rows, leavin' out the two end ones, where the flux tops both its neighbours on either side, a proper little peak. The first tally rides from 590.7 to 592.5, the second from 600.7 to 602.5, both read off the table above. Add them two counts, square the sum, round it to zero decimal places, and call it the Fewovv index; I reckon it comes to 25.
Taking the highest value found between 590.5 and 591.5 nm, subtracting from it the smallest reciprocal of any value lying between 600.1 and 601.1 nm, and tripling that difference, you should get 21.57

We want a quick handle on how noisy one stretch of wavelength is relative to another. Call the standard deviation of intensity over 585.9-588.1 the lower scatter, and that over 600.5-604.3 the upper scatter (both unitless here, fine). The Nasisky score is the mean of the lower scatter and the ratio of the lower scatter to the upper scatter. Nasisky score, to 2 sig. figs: 2.1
